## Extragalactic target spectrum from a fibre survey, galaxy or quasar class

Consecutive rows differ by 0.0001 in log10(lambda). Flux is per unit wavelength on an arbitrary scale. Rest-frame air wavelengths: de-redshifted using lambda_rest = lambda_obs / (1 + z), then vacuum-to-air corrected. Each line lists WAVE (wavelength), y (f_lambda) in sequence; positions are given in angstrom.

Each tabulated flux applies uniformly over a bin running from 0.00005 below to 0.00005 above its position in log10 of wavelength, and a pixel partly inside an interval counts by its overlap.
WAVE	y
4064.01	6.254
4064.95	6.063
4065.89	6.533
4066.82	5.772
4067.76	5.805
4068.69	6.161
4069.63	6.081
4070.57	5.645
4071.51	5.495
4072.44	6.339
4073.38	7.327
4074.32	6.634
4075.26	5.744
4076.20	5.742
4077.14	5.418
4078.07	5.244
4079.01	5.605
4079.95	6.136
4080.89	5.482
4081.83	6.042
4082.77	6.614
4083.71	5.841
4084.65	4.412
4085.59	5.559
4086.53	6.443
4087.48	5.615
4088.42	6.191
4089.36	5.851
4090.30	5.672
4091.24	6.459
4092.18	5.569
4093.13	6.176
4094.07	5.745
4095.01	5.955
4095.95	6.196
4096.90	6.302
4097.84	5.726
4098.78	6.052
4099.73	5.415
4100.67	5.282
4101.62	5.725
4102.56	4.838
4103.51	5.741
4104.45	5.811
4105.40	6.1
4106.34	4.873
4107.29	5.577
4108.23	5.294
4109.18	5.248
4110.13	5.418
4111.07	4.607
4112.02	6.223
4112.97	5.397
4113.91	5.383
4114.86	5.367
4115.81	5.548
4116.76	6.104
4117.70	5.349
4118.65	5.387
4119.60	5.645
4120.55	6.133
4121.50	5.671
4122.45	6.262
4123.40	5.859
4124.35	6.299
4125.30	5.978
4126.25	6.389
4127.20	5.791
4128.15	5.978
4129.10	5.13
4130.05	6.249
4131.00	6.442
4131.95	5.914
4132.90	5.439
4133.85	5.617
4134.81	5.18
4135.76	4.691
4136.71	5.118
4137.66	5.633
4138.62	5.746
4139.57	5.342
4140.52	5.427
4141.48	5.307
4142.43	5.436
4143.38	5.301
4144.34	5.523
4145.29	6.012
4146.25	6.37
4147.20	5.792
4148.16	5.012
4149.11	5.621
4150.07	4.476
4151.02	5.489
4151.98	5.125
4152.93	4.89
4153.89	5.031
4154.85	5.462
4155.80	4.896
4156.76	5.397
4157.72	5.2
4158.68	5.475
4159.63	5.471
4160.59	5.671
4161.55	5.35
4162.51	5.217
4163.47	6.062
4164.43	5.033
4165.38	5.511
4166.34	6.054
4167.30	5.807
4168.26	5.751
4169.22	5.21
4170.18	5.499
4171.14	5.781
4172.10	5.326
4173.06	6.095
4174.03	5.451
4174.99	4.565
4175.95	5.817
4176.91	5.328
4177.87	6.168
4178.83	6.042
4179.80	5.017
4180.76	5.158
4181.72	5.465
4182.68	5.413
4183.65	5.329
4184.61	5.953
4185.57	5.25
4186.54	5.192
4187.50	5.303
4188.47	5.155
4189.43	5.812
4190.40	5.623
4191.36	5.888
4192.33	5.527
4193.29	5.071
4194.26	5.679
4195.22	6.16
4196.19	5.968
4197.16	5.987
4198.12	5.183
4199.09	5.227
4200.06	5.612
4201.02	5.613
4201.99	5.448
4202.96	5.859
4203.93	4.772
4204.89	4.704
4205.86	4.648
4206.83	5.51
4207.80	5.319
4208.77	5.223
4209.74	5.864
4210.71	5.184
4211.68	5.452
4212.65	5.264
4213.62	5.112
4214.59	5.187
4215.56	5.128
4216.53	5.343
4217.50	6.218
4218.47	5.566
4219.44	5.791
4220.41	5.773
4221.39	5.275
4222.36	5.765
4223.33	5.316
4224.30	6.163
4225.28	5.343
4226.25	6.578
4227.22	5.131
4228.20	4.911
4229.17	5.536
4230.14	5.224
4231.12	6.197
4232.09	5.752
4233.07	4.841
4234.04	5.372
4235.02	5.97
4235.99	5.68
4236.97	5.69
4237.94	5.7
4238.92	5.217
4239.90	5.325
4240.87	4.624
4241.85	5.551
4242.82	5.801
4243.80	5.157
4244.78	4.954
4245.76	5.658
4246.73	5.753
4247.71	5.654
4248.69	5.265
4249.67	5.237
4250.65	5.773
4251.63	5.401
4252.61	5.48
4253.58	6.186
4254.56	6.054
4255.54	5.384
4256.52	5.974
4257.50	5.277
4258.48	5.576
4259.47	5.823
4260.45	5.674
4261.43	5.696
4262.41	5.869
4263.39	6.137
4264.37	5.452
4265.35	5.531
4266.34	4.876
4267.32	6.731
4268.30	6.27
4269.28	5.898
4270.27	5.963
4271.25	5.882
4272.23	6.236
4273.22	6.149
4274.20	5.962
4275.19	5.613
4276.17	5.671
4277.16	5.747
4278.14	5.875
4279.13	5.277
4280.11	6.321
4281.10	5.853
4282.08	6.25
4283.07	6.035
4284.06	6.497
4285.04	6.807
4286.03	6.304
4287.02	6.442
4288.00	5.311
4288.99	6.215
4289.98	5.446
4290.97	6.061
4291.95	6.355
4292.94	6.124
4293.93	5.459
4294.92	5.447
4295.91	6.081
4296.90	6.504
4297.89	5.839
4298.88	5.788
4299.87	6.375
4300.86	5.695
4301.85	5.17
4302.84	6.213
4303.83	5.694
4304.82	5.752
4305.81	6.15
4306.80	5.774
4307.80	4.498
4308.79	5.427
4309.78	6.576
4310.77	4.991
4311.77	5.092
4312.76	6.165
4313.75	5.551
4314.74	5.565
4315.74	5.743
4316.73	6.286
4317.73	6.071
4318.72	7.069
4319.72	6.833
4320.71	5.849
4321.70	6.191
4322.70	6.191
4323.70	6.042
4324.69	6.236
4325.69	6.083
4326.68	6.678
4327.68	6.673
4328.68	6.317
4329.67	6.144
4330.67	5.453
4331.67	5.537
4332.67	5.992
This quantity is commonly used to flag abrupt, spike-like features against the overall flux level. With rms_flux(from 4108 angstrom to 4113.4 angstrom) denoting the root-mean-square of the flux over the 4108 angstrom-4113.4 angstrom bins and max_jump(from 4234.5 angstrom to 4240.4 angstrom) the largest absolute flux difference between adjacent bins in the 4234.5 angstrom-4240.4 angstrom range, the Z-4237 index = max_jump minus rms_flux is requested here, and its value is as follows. -4.90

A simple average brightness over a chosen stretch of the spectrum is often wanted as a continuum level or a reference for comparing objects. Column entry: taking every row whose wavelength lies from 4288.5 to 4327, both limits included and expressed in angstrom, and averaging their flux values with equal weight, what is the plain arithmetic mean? 5.93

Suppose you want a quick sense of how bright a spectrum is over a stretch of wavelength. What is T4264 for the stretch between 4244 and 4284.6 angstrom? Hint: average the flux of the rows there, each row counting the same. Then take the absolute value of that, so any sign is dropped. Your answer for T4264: 5.78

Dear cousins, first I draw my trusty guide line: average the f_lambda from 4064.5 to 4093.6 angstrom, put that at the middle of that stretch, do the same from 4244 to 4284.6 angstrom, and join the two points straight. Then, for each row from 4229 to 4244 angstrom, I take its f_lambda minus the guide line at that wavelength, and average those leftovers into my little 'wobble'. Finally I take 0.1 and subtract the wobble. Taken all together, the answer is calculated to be 0.42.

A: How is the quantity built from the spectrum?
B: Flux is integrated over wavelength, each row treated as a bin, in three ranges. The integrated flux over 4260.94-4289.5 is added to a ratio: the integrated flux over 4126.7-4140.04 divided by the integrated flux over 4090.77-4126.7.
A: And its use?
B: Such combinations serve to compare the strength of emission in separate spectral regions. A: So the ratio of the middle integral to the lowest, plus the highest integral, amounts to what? 171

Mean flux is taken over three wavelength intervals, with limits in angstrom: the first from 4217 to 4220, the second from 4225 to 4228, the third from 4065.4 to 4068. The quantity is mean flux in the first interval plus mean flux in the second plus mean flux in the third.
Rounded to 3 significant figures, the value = 17.6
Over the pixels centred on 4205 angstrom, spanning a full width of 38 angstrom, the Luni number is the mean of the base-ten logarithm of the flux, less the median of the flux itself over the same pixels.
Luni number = -4.71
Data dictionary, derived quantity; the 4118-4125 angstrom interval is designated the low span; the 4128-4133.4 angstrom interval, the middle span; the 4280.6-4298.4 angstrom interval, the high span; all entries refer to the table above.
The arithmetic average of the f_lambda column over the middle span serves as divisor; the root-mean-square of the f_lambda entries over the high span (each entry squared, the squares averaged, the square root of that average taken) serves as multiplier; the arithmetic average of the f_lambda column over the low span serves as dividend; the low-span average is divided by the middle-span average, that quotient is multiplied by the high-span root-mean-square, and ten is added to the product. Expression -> 16.1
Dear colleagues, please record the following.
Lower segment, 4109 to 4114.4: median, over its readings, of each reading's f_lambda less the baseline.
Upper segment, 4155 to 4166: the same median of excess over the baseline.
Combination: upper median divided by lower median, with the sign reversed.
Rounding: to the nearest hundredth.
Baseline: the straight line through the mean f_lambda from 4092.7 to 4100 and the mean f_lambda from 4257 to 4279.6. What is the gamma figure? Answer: -0.91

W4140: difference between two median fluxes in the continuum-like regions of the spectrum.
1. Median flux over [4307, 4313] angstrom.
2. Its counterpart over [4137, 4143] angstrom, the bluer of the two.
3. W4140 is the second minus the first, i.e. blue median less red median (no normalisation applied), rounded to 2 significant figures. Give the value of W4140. 0.17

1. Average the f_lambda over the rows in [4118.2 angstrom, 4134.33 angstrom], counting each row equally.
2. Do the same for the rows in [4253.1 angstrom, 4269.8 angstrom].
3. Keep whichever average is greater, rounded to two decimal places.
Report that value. 5.89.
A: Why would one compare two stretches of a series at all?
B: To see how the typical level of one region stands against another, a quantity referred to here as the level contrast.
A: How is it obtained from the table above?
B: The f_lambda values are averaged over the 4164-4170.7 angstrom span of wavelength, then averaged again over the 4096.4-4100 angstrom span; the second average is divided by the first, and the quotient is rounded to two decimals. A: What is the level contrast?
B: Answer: 1.06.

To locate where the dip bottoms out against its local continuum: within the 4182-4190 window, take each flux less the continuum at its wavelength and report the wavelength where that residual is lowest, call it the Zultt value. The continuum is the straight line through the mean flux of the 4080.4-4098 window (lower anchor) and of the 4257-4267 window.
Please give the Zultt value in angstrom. 4188.47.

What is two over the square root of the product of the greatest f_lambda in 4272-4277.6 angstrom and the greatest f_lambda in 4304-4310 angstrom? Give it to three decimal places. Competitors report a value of 0.312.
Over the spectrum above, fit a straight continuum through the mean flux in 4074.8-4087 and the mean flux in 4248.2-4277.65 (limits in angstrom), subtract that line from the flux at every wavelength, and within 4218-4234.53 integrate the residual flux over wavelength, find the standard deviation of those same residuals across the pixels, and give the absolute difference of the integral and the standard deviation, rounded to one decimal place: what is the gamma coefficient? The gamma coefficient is 3.6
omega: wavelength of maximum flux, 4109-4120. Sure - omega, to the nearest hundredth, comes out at 4112.02 angstrom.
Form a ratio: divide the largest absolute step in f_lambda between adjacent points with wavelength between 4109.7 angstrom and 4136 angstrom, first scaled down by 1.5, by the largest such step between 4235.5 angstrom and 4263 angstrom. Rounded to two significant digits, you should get 1.2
